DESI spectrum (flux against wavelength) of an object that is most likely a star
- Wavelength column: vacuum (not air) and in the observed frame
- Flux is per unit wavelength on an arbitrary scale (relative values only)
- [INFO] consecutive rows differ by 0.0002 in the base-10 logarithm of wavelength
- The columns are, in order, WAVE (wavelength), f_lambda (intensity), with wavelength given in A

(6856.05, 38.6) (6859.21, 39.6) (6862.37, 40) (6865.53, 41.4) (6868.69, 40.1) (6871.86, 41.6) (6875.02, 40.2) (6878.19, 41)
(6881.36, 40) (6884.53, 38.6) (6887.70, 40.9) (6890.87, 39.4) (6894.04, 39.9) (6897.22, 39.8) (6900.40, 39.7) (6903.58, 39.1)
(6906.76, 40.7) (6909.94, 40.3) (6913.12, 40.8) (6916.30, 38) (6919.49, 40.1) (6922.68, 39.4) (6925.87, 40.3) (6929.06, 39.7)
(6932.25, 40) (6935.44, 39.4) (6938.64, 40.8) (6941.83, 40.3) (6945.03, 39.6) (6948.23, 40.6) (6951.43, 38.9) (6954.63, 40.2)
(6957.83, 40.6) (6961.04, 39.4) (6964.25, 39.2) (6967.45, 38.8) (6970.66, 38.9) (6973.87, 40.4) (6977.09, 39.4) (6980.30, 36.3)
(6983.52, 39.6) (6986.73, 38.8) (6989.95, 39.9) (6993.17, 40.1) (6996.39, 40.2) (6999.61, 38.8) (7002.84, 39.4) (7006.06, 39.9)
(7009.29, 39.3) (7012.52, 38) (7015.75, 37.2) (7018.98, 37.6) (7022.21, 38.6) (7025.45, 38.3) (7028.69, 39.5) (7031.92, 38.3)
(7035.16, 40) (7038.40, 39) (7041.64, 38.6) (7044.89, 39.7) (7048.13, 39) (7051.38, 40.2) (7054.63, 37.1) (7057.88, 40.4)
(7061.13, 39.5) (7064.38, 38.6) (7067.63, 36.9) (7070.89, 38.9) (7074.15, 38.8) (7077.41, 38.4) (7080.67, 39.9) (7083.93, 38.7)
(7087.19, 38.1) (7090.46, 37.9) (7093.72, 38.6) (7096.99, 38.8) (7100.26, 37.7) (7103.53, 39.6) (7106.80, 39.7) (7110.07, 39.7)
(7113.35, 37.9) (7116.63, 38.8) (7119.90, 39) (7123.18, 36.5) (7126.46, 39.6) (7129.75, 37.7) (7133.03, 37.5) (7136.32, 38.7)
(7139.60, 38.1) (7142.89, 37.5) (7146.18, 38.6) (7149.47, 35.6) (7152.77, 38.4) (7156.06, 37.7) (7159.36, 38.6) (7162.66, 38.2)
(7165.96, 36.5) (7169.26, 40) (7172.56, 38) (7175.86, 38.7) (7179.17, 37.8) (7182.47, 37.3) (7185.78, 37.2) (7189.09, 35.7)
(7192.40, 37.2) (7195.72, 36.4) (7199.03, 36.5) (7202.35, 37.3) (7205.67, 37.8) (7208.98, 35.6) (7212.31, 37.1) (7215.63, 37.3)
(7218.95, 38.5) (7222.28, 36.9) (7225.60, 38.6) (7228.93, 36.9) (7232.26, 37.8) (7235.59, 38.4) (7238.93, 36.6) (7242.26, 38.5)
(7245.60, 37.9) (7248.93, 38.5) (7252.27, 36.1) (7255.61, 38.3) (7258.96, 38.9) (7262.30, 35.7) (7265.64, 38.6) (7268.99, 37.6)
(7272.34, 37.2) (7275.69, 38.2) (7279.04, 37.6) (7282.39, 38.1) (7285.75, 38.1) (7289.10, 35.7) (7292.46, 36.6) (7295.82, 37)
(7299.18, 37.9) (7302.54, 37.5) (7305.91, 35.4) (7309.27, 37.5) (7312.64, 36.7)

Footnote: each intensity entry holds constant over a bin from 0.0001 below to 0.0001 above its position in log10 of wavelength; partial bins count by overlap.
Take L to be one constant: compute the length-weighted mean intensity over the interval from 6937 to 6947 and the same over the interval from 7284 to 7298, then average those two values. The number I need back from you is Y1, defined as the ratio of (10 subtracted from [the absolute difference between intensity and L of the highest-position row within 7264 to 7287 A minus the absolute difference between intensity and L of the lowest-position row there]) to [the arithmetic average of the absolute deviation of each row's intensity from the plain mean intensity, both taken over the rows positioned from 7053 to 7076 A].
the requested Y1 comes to -10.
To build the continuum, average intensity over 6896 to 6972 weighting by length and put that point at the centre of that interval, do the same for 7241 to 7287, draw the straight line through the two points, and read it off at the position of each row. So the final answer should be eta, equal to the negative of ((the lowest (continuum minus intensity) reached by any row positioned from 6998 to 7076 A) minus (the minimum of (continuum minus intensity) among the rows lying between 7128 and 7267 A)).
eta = -0.27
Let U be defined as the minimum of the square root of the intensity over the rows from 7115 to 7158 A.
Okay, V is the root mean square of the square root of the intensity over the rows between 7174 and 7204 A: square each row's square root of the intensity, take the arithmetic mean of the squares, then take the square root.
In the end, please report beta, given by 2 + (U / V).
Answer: 2.98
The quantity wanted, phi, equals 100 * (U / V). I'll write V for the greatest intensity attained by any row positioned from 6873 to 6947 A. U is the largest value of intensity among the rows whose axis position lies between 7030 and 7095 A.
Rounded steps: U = 40.4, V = 41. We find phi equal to 99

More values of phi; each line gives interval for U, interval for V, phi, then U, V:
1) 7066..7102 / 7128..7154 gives 103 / 39.9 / 38.7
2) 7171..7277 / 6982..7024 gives 97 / 38.9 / 40.2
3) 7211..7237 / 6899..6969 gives 95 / 38.6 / 40.8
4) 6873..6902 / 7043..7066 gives 101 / 41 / 40.4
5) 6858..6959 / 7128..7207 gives 104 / 41.6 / 40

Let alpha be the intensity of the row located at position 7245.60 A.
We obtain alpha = 37.9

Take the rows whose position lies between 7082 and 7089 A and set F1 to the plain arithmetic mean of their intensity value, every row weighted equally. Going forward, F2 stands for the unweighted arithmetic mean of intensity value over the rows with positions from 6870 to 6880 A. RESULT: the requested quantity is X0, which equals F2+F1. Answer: 79.3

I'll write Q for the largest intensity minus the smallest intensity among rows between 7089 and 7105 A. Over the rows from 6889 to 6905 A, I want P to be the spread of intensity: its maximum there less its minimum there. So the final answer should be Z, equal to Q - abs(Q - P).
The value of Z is 0.80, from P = 0.80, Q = 1.9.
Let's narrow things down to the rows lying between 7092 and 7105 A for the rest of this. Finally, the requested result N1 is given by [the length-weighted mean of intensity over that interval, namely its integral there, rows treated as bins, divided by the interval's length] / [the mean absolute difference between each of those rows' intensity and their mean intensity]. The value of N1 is 74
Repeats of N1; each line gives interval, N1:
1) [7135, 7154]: 45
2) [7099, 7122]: 58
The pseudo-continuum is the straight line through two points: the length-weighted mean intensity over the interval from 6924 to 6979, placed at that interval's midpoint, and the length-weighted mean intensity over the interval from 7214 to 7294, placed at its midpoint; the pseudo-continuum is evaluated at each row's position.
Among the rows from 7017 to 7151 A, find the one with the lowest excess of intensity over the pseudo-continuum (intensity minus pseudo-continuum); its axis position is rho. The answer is 7149.47 A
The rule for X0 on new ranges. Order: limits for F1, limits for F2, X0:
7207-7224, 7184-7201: 73.7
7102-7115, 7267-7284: 77.0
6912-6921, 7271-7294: 77.0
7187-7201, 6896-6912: 76.4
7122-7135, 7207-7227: 75.2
